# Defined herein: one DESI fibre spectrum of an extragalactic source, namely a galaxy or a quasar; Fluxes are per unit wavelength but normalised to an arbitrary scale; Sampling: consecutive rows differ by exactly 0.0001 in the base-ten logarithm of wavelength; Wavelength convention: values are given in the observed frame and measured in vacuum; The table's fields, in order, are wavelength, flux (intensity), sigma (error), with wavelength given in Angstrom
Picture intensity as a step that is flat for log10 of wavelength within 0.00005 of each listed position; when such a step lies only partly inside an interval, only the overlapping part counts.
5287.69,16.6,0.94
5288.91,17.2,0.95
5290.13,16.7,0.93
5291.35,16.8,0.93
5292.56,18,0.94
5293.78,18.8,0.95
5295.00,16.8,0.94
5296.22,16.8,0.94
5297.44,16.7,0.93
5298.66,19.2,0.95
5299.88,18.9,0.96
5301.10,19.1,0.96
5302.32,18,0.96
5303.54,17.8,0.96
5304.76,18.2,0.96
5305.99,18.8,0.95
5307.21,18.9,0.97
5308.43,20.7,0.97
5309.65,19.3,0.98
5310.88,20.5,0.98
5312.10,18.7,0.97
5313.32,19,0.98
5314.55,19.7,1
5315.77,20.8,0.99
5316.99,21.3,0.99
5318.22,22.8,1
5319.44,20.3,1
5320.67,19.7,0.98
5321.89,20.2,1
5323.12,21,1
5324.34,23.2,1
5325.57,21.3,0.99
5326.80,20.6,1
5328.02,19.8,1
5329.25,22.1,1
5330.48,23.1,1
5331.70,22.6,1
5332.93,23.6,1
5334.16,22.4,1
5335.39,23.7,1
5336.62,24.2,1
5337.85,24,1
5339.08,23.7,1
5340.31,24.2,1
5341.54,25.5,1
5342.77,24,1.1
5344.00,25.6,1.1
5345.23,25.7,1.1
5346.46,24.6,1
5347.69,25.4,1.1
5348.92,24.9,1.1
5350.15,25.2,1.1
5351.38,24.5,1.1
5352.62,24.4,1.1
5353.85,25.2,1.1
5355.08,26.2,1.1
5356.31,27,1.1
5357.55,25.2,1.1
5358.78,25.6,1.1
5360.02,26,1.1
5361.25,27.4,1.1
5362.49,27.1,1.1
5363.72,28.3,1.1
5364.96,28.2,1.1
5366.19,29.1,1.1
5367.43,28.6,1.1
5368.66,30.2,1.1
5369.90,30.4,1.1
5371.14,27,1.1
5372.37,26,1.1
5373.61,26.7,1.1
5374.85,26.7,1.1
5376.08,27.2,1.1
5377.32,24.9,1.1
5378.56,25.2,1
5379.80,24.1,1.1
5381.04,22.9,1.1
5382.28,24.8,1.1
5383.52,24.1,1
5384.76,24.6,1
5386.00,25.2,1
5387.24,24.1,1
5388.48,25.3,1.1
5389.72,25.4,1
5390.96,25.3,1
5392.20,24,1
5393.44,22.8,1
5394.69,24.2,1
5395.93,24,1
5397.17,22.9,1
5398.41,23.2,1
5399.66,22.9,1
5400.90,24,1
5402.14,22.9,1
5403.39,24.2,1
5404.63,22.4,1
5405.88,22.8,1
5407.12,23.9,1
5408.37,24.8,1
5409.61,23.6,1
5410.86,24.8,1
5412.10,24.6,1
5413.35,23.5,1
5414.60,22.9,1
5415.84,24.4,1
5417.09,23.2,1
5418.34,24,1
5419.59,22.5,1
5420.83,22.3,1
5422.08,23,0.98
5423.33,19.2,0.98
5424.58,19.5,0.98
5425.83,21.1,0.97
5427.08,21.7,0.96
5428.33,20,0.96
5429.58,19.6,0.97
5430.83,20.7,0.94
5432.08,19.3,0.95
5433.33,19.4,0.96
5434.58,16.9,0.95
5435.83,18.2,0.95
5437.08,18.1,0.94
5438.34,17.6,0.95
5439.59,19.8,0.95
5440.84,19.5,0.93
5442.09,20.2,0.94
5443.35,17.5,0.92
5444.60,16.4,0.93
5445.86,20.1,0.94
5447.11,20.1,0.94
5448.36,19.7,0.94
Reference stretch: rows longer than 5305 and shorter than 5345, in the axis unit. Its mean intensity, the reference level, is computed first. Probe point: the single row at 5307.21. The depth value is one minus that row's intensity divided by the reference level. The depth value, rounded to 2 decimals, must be 0.13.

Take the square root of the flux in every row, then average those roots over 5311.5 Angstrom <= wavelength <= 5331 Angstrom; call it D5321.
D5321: 4.56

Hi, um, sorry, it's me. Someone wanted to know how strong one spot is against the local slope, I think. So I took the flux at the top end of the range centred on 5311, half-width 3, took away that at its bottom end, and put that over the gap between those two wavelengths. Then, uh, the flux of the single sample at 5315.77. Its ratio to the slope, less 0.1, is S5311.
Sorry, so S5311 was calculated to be -60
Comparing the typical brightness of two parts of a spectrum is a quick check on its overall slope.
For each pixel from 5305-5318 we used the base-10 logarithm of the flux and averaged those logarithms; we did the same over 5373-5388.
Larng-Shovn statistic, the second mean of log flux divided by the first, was 1.08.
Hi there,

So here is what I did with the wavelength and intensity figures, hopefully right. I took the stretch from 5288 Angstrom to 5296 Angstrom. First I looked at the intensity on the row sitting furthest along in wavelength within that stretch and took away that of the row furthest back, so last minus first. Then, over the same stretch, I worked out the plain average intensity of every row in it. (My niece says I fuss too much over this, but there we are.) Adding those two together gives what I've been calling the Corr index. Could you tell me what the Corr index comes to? 17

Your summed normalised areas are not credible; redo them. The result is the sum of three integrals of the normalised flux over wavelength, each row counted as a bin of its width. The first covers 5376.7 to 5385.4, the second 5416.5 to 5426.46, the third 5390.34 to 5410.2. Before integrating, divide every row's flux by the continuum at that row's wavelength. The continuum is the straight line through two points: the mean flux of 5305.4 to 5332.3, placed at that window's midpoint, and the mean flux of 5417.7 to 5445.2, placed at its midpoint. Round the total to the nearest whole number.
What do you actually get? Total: 45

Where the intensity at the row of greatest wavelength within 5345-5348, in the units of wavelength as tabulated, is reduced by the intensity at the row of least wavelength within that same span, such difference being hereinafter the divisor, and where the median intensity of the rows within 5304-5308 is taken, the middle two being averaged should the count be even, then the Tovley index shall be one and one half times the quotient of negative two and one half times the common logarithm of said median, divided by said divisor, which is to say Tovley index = 16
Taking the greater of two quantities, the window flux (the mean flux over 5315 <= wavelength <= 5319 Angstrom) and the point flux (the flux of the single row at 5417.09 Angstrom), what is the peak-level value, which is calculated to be 23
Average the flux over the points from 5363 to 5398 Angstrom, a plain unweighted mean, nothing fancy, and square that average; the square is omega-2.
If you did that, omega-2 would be 665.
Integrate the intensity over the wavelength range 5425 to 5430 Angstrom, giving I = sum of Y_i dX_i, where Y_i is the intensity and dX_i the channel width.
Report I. 103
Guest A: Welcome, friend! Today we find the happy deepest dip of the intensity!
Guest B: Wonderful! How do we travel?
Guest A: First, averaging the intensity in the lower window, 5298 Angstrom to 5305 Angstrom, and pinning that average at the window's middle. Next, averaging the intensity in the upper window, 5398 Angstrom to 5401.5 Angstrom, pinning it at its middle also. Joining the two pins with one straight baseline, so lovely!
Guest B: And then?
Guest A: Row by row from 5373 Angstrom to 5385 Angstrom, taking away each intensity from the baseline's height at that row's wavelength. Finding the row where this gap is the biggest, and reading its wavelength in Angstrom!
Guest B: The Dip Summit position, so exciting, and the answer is 5381.04 Angstrom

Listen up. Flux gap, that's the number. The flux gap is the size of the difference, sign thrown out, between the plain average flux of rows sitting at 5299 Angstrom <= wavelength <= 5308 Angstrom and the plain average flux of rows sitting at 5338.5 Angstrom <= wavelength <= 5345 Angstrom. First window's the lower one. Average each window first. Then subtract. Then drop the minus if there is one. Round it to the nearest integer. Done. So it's 6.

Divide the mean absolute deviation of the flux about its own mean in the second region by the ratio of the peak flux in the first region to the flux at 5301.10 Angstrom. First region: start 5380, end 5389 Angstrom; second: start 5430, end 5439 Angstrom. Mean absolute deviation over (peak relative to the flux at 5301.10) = 0.78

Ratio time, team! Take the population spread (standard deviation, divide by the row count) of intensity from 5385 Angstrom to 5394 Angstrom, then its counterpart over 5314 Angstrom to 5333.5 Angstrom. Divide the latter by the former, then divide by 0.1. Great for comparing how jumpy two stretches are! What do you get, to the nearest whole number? 14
